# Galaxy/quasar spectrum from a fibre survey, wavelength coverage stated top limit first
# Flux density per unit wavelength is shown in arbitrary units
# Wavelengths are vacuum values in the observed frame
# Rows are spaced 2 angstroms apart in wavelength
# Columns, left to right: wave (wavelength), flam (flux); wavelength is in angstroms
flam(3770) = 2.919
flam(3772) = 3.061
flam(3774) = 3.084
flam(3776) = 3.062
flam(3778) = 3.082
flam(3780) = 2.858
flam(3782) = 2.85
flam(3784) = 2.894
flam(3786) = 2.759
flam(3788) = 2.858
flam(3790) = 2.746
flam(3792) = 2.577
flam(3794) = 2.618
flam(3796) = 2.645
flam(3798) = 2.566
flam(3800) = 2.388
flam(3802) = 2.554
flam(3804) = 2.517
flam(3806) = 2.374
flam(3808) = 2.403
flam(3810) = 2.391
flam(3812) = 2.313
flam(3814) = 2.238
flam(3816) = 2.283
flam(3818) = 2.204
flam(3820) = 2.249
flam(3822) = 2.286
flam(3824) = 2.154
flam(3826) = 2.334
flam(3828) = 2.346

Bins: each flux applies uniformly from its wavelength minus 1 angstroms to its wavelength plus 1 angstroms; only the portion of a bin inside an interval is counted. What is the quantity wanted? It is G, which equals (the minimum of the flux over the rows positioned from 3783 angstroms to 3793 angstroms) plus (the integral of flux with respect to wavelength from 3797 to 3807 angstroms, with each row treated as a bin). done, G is 27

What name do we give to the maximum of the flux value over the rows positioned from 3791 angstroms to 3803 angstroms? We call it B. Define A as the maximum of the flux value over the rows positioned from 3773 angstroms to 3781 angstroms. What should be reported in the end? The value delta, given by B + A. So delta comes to 5.7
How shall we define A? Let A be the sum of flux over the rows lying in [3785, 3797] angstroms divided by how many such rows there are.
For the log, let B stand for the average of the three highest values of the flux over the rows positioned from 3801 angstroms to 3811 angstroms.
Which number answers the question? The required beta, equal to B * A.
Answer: 6.7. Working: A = 2.7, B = 2.49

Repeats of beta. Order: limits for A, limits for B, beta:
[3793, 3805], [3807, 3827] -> 6.1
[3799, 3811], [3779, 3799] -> 7.0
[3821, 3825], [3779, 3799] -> 6.4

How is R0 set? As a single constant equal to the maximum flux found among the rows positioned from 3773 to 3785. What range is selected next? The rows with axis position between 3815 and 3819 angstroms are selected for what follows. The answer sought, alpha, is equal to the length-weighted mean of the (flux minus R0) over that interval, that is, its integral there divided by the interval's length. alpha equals -0.8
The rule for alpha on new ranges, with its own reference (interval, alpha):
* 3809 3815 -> -0.8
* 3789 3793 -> -0.4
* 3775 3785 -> -0.1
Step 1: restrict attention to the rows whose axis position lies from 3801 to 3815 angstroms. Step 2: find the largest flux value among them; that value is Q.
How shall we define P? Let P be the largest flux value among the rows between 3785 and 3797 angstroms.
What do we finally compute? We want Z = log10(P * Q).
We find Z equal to 0.86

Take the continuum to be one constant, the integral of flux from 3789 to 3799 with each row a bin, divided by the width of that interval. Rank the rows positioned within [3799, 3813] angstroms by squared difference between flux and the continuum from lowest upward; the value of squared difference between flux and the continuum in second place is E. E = 0.013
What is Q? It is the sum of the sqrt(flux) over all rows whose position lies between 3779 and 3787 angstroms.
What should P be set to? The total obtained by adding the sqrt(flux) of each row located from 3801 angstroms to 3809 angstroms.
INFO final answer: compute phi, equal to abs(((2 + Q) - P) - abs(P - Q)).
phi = 2.00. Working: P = 6.28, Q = 6.7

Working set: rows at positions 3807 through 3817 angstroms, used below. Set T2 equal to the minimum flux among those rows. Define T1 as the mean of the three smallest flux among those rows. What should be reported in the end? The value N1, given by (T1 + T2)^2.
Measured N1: 20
